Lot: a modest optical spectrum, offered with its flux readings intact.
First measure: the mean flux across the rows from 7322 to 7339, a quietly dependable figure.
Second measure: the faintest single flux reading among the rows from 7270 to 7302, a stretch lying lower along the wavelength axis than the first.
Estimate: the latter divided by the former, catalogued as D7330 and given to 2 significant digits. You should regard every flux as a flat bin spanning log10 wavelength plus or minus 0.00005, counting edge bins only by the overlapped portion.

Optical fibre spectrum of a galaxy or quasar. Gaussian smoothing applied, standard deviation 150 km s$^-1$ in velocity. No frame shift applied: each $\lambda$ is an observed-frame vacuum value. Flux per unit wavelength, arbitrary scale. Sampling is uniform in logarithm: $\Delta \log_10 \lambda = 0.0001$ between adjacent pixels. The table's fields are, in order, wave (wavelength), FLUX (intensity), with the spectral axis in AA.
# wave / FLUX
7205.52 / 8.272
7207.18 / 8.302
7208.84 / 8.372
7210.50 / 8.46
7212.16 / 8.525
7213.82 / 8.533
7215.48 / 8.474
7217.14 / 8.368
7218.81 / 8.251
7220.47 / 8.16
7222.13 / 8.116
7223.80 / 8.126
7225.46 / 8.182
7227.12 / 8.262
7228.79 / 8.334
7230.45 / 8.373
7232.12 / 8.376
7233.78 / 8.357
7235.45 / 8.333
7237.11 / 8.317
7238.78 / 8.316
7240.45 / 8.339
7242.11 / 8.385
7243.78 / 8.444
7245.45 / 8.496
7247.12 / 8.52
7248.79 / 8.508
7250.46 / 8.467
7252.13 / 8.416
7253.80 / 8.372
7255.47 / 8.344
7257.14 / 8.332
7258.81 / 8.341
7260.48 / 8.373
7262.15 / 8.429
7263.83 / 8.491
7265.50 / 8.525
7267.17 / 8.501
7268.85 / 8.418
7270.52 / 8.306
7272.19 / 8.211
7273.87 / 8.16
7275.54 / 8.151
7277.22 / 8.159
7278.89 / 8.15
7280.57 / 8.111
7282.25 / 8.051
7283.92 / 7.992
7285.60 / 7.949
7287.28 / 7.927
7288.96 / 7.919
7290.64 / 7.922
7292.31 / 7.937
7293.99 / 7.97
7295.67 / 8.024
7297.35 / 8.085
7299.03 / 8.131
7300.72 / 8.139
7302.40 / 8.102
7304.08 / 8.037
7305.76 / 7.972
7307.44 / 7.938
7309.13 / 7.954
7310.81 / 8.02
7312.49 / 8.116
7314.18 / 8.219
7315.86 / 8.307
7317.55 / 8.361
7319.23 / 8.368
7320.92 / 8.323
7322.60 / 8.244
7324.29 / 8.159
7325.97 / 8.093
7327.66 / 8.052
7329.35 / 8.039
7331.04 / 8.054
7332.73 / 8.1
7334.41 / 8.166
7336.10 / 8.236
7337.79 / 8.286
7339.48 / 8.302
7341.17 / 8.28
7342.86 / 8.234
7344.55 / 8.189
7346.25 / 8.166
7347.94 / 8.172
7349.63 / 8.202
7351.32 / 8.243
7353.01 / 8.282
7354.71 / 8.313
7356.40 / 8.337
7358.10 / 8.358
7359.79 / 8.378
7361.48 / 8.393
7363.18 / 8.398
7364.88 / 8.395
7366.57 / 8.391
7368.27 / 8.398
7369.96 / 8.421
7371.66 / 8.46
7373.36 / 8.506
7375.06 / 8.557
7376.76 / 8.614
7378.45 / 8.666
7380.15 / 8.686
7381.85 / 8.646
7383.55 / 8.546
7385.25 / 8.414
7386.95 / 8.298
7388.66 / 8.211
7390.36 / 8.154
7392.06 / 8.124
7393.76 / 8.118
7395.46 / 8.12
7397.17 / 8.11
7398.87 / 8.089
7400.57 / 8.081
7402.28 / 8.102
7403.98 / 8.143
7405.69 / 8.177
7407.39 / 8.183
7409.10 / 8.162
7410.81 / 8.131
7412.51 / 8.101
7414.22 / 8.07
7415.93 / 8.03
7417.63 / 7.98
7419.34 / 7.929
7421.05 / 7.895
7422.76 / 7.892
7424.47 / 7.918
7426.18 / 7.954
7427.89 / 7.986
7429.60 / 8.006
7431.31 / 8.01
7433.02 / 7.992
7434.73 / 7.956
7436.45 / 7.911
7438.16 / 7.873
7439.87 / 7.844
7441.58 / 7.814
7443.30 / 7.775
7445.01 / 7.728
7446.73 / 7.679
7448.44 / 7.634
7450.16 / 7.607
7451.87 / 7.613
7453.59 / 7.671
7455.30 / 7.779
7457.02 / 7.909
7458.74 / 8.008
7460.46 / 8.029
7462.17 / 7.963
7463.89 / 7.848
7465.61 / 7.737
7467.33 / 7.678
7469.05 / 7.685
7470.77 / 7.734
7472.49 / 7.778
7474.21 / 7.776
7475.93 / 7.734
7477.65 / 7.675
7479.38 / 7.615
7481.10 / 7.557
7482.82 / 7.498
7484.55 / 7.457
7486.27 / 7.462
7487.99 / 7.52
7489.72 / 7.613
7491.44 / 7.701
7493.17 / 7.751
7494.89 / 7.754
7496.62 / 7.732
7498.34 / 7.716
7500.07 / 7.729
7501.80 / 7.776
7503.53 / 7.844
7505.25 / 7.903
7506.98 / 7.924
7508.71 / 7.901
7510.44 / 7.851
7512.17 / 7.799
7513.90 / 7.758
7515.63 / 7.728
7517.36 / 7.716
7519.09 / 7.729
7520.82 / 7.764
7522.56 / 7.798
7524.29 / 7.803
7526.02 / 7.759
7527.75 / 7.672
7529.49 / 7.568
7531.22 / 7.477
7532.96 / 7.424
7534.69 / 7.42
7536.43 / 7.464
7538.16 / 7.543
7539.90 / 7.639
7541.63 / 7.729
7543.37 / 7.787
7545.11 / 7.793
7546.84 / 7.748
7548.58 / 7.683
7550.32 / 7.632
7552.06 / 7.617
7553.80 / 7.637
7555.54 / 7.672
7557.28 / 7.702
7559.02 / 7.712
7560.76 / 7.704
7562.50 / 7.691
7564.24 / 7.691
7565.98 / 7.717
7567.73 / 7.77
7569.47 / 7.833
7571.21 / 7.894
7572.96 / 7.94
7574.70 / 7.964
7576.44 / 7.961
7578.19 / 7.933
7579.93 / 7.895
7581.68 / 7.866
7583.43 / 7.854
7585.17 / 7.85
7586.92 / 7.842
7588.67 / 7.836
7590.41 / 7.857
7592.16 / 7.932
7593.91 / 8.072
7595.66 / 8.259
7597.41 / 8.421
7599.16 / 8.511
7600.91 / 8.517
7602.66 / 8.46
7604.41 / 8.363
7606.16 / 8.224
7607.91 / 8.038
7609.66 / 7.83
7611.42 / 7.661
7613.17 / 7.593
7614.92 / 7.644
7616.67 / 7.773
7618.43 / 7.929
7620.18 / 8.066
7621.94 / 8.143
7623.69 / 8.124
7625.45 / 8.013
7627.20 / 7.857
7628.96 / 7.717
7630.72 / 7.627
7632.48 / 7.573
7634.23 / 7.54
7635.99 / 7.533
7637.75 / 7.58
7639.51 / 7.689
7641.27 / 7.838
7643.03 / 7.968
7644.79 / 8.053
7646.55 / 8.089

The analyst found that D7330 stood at 0.97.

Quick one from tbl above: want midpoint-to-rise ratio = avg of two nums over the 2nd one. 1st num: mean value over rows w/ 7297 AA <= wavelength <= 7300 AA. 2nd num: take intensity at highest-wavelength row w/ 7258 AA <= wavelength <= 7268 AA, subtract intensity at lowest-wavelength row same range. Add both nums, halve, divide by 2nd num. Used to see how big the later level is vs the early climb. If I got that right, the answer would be 26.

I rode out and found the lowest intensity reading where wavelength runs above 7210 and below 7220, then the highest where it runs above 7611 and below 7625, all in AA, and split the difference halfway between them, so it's 8.20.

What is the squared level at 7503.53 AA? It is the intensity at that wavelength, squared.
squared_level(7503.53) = 62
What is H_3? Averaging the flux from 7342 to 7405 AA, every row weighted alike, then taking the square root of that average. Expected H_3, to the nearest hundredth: 2.88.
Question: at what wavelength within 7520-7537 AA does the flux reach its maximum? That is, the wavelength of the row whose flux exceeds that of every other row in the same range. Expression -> 7524.29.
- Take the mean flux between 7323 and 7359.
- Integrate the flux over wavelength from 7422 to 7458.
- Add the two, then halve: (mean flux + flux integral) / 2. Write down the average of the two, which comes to 145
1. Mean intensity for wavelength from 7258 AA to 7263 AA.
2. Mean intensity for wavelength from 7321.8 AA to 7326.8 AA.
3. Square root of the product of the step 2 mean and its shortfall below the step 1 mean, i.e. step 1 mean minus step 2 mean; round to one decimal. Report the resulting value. 1.3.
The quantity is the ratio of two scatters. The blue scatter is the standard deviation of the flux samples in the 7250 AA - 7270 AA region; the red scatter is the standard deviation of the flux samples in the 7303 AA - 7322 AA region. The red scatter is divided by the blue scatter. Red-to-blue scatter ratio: 2.6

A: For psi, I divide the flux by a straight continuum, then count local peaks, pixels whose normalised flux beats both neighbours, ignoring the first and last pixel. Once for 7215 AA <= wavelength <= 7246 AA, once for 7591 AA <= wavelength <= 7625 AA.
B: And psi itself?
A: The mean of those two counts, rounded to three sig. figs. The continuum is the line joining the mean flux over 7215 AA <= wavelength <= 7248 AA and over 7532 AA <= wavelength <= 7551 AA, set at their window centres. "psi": 1.50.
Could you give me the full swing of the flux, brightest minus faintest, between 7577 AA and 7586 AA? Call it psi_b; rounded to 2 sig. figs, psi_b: 0.083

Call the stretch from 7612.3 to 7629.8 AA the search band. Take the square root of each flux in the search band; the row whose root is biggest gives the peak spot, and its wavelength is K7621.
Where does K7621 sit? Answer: 7621.94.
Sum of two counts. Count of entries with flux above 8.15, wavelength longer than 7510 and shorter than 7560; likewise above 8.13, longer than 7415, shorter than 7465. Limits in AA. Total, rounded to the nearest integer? 0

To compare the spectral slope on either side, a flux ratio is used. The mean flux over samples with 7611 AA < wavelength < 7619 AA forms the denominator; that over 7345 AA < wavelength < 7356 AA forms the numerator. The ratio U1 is 1.07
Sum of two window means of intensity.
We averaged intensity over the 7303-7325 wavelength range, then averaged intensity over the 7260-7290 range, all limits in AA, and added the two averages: 16.4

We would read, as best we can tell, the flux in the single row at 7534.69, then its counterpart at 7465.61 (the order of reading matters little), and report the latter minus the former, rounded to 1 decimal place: 0.3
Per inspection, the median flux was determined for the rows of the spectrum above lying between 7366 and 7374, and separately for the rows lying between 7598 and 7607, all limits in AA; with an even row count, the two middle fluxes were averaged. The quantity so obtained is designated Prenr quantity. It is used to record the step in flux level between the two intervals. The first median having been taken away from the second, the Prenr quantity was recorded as 0.0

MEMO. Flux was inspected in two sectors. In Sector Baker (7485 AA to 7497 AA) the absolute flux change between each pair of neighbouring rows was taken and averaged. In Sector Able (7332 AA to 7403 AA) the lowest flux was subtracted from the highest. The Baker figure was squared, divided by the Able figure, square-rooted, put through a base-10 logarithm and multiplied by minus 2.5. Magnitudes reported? 2.9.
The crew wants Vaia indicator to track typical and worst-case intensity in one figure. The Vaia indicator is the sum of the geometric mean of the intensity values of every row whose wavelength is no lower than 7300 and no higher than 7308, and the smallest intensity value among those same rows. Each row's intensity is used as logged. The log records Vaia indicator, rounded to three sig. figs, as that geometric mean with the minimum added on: 16.0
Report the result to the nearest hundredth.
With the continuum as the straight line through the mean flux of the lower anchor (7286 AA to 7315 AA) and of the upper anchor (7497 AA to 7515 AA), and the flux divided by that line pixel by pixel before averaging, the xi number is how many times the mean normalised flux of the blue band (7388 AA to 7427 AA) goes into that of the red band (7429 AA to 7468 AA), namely 0.97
